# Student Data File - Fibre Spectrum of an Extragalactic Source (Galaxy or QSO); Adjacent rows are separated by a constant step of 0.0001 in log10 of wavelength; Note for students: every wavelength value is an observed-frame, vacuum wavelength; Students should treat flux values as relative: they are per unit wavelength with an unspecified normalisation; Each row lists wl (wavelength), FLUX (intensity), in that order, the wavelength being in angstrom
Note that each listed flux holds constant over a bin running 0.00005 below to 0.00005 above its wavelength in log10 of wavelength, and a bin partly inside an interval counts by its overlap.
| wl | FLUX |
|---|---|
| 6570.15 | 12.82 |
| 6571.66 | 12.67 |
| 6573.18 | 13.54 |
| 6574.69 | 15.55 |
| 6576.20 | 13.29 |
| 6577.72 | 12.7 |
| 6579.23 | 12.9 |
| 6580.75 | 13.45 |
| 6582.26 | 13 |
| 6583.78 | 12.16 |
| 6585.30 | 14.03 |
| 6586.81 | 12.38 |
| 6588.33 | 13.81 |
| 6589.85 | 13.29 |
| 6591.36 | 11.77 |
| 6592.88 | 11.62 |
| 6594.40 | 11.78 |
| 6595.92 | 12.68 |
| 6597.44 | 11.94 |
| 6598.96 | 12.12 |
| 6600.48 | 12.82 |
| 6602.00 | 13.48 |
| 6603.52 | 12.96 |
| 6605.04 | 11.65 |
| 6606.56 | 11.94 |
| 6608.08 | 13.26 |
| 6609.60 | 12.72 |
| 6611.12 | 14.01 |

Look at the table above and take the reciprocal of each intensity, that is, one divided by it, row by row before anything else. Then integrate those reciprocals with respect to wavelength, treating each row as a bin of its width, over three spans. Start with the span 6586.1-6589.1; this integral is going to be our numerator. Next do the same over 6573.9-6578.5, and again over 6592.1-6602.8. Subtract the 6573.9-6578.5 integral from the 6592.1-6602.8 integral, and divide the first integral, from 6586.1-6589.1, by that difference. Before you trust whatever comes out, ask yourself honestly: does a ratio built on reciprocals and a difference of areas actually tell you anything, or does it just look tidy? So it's 0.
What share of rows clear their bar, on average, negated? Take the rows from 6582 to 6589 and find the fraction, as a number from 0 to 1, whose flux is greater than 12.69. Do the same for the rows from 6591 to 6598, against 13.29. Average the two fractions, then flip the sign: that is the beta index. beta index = -0.300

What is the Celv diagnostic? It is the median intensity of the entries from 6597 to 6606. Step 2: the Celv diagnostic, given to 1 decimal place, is 12.5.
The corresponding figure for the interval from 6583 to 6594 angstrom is 12.4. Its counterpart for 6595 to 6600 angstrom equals 12.1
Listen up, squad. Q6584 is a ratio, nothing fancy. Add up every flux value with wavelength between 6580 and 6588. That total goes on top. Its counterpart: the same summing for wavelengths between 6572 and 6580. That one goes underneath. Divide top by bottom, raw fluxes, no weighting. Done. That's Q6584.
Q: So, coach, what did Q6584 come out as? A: 0.96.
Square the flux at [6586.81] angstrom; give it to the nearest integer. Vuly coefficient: 153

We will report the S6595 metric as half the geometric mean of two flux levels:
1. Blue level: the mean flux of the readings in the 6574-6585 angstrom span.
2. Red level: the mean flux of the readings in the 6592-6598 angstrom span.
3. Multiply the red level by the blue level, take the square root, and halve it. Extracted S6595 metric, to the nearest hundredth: 6.32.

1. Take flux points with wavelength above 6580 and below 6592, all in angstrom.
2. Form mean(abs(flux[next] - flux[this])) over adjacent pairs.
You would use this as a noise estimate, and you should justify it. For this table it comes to 1.18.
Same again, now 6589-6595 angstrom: 0.61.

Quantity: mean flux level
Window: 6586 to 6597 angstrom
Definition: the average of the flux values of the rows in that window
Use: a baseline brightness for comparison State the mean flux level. 12.5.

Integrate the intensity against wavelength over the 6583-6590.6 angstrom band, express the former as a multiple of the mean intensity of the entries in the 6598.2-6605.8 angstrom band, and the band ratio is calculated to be 7.9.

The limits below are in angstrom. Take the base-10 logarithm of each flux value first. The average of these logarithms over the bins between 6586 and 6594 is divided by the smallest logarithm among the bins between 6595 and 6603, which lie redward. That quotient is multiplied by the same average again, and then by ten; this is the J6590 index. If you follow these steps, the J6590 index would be 11.2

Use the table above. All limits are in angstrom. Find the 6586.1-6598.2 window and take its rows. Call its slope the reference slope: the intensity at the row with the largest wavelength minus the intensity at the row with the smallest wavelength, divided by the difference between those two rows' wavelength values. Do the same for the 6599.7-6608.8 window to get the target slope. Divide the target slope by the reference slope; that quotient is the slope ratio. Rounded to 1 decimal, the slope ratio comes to -1.4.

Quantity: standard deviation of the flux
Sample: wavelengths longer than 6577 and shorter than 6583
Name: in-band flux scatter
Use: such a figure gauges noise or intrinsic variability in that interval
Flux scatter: 0.3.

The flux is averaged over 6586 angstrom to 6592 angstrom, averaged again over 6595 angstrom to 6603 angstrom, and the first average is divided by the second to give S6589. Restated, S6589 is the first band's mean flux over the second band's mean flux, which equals 1.02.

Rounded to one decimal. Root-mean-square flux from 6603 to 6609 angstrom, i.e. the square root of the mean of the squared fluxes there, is 12.5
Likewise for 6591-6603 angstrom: 12.3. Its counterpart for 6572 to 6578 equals 13.8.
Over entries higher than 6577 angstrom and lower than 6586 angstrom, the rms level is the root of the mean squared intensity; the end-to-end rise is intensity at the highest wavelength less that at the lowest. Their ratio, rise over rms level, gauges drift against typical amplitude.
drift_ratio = 0.10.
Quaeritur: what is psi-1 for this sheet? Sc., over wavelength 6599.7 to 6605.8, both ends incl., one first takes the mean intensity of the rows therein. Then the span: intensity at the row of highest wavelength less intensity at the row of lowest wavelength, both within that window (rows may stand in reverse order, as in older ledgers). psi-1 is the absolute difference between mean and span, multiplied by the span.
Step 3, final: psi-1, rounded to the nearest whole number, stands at -16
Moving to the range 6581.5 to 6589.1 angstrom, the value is 10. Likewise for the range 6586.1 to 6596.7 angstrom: 4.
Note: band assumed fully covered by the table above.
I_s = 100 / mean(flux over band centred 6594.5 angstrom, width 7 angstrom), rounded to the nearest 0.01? 8.36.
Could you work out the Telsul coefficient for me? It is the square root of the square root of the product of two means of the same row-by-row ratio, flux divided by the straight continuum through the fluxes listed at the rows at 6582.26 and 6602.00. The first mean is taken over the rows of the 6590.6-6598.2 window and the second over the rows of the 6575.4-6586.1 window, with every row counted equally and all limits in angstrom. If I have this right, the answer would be 0.976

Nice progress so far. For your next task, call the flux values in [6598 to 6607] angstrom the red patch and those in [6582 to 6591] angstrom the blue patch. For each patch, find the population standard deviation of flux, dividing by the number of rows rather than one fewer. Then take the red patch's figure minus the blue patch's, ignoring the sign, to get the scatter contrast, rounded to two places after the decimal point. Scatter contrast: 0.05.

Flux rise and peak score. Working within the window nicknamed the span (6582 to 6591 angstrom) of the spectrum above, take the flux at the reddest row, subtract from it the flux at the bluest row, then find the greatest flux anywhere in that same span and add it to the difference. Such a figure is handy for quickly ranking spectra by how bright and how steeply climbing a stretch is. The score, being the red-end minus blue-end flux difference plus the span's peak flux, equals 14.3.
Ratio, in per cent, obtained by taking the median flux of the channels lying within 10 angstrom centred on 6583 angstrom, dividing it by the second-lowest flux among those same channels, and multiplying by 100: 105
